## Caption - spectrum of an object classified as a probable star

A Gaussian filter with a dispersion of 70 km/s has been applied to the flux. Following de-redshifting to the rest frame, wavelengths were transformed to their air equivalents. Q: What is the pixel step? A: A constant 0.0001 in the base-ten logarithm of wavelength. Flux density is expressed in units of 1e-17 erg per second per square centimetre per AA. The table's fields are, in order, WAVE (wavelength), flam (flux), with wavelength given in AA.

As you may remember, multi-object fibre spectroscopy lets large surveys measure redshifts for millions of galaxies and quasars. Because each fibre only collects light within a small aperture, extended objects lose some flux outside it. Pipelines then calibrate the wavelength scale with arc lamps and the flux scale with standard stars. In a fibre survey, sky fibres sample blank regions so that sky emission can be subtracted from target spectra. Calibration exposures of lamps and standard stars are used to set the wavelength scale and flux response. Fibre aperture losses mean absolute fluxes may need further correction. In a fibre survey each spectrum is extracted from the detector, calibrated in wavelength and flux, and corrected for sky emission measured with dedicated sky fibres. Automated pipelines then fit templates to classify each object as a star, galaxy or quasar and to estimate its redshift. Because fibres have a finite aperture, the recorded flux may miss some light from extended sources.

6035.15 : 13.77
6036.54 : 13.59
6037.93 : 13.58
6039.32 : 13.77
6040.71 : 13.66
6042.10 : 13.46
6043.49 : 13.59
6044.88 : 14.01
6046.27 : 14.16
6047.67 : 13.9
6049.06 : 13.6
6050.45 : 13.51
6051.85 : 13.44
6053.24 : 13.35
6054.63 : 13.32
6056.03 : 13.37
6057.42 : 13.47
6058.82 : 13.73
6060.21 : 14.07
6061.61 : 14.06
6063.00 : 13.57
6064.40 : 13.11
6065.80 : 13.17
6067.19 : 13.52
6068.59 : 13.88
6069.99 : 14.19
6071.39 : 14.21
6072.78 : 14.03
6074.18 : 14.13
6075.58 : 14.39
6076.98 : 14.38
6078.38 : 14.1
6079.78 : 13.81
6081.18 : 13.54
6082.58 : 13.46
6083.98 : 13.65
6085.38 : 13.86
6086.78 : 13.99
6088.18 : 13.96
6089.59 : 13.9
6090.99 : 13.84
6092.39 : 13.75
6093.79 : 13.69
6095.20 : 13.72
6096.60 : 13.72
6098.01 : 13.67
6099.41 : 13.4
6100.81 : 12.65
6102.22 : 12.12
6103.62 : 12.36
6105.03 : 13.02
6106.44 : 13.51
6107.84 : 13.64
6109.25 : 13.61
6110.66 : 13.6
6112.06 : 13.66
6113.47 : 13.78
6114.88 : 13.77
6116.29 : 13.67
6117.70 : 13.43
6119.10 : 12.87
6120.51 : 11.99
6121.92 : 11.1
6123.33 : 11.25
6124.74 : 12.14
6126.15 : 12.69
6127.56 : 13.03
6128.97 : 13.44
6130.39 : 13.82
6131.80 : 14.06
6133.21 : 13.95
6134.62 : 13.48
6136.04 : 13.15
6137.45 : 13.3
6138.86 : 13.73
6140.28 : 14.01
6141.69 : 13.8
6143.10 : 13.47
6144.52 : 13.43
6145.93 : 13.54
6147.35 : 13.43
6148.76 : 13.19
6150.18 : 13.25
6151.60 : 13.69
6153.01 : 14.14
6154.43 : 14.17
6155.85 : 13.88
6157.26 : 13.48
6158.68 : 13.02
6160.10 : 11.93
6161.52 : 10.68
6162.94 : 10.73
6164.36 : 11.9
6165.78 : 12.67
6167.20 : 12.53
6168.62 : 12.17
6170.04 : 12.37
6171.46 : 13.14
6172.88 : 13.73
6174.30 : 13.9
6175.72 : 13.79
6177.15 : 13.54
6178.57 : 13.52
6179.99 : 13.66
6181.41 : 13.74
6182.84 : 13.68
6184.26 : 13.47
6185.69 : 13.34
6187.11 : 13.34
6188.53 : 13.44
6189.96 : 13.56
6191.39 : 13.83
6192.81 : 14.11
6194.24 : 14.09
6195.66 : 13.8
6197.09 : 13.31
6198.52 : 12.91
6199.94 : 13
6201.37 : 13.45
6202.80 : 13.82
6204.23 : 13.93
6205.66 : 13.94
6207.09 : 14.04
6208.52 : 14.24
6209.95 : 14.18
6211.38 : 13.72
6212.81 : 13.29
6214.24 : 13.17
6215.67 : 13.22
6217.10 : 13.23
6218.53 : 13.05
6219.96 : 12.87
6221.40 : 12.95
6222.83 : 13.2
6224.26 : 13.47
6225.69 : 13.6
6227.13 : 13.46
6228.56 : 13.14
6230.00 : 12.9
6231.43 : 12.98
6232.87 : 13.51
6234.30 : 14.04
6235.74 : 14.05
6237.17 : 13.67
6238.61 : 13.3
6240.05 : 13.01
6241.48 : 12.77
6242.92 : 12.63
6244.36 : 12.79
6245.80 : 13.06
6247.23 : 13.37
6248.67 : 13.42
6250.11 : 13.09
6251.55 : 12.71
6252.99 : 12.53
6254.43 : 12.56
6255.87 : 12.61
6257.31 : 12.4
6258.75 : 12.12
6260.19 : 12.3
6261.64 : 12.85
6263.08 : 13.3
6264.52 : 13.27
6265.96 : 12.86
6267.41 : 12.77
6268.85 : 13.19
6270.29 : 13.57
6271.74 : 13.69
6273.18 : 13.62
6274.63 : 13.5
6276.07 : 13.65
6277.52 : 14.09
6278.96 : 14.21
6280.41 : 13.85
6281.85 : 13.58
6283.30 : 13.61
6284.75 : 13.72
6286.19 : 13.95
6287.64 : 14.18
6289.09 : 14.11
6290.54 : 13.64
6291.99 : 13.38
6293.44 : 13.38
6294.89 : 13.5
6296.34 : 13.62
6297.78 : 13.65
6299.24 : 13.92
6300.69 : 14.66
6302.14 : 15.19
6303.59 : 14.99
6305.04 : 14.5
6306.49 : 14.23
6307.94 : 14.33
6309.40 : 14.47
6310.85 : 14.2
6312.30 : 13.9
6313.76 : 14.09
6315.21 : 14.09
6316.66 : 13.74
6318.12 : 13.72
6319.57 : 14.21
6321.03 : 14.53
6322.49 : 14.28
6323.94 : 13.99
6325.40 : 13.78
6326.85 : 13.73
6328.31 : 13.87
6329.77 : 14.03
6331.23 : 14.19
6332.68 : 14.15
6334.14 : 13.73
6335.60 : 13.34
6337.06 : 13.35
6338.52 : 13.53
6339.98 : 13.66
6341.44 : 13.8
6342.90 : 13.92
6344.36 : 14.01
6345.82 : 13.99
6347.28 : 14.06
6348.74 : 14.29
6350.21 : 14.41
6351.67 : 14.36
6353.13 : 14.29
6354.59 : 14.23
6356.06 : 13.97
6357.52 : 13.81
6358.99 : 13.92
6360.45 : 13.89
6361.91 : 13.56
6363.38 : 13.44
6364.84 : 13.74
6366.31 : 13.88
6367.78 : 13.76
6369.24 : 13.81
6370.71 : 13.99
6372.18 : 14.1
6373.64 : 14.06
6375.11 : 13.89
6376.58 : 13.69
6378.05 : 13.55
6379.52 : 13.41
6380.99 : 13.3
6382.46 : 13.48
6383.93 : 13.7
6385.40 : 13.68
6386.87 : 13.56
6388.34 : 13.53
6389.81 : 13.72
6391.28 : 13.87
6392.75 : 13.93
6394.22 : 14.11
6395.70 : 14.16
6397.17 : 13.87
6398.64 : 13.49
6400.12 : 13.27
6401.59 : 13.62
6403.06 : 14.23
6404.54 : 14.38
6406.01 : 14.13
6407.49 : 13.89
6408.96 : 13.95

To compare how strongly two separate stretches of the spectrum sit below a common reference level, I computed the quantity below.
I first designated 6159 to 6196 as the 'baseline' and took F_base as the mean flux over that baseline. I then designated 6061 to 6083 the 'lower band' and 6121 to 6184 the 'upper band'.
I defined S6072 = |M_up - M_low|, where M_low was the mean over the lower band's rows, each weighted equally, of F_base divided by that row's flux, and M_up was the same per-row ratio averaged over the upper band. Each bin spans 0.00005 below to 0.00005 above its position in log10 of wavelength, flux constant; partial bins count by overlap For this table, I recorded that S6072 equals 0.057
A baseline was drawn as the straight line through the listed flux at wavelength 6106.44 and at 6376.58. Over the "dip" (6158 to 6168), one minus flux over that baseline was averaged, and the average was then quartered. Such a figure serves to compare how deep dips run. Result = 0.030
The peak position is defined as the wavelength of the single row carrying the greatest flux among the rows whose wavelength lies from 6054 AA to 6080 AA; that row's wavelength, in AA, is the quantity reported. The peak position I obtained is 6075.58 AA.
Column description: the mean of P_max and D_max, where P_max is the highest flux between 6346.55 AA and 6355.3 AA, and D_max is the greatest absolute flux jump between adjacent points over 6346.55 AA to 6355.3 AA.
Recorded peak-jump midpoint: 7.32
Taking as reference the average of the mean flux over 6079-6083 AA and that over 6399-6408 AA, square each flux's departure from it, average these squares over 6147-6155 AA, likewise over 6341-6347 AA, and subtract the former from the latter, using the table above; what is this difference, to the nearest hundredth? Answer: -0.13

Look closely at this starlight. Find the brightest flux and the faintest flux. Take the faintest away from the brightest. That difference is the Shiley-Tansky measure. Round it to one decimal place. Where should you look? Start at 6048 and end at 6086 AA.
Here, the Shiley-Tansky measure 1.3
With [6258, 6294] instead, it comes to 2.1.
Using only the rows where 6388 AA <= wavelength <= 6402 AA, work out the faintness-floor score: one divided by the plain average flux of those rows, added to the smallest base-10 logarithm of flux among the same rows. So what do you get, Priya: 1.20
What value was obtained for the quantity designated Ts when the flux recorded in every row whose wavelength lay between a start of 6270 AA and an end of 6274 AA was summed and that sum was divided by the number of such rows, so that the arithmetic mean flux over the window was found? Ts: 13.6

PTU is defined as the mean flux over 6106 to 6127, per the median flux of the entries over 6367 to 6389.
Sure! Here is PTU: 0.95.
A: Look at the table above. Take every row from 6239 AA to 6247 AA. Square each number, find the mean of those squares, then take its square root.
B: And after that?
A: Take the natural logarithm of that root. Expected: 2.55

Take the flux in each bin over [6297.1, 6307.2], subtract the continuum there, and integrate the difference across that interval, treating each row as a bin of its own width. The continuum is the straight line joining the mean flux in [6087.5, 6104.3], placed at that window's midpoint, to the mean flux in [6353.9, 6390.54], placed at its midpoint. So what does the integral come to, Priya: 8.0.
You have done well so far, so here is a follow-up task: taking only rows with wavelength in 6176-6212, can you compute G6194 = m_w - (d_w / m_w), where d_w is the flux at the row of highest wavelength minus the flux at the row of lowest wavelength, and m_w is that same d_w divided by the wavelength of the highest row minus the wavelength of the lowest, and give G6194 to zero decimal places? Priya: -34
